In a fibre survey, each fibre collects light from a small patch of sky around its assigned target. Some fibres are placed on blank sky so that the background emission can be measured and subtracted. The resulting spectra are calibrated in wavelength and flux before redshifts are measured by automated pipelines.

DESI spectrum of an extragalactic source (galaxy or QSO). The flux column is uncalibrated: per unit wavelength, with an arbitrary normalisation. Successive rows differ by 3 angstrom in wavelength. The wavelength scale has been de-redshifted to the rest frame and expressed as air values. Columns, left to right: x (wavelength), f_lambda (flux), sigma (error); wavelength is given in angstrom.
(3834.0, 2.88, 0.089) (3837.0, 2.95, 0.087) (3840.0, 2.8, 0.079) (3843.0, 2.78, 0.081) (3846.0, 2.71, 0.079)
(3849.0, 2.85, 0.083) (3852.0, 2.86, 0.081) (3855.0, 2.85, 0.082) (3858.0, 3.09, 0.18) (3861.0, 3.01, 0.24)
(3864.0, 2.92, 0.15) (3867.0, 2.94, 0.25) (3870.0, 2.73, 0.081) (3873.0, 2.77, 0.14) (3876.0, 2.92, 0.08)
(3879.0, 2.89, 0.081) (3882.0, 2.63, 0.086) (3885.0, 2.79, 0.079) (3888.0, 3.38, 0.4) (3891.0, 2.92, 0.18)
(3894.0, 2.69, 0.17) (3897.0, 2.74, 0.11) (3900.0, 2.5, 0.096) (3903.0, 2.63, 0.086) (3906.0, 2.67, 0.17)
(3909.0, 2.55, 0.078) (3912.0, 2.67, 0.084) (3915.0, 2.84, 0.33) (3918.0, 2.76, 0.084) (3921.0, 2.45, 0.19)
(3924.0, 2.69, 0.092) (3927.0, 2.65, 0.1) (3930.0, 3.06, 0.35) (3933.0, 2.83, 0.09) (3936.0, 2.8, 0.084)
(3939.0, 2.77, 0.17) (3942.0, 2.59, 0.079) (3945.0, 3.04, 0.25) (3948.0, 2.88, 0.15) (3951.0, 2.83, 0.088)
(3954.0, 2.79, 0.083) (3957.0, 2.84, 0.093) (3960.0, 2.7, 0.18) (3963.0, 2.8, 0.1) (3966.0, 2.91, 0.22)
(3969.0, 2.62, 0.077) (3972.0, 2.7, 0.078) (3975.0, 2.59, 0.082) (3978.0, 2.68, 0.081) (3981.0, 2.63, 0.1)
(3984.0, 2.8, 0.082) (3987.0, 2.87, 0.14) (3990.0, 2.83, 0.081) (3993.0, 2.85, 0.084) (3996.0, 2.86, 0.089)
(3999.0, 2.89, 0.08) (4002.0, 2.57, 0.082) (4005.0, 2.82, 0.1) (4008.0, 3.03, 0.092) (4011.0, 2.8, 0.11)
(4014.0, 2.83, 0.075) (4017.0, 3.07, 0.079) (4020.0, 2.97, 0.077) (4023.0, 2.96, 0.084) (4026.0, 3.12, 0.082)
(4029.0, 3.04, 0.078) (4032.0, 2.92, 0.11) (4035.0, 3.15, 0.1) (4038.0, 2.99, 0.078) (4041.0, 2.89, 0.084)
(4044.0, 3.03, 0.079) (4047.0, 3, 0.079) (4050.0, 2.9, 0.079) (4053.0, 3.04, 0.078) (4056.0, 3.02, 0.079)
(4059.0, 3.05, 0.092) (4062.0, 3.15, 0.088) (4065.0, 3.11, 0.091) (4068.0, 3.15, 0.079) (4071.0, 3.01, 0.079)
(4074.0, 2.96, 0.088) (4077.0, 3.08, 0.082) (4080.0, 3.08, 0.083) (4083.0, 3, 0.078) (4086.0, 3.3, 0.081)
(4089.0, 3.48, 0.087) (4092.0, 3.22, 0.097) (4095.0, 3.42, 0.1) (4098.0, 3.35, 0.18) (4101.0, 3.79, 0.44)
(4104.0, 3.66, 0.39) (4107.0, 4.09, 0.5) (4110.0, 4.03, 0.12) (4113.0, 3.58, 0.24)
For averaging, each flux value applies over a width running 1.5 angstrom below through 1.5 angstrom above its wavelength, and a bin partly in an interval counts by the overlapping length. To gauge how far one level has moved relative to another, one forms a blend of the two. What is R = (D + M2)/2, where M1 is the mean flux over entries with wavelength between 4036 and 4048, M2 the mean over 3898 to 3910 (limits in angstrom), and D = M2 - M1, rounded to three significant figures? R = 1.10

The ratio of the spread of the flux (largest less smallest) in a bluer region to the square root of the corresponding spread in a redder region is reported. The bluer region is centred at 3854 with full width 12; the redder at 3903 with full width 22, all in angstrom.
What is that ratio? 0.49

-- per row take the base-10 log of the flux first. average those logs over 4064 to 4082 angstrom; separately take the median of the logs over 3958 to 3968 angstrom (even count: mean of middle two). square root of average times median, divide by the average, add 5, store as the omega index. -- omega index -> 5.96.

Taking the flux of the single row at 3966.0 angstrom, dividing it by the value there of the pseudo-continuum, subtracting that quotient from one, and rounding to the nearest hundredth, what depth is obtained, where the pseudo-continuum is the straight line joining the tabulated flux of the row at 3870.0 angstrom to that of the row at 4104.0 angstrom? 0.06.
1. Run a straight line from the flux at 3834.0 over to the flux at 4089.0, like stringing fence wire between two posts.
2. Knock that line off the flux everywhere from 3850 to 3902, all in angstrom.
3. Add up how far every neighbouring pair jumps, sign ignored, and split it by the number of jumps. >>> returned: 0.18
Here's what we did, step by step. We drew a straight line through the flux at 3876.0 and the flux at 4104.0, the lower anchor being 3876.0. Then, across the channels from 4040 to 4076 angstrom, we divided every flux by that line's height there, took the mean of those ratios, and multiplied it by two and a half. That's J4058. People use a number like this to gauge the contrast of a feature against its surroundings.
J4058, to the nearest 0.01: 2.16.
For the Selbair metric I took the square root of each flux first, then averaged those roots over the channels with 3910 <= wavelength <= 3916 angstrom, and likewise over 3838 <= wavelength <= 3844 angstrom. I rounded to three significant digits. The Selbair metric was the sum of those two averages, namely 3.33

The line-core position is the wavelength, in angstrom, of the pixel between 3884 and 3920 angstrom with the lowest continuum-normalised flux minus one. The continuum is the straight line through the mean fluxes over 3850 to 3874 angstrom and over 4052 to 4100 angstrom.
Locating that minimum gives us 3900.0 angstrom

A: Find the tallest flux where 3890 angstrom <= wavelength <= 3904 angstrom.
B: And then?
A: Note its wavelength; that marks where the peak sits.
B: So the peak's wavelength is 3891.0 angstrom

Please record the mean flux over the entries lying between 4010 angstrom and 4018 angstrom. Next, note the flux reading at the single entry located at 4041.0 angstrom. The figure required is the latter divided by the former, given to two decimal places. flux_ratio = 1.00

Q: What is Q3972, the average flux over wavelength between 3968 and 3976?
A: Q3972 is 2.6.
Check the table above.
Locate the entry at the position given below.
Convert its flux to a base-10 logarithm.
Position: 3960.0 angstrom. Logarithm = 0.43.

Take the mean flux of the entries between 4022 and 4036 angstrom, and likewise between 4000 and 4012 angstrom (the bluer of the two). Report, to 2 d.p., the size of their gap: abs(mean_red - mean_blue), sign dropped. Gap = 0.23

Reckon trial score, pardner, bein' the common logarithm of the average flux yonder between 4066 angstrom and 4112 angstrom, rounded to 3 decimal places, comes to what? 0.528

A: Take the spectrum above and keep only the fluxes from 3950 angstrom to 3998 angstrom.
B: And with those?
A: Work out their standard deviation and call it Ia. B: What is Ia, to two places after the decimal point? 0.10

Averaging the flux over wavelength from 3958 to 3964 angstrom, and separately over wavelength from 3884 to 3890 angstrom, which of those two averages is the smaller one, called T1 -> 2.75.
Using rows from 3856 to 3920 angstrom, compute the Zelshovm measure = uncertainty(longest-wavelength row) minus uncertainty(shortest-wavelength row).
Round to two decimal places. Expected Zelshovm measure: -0.10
